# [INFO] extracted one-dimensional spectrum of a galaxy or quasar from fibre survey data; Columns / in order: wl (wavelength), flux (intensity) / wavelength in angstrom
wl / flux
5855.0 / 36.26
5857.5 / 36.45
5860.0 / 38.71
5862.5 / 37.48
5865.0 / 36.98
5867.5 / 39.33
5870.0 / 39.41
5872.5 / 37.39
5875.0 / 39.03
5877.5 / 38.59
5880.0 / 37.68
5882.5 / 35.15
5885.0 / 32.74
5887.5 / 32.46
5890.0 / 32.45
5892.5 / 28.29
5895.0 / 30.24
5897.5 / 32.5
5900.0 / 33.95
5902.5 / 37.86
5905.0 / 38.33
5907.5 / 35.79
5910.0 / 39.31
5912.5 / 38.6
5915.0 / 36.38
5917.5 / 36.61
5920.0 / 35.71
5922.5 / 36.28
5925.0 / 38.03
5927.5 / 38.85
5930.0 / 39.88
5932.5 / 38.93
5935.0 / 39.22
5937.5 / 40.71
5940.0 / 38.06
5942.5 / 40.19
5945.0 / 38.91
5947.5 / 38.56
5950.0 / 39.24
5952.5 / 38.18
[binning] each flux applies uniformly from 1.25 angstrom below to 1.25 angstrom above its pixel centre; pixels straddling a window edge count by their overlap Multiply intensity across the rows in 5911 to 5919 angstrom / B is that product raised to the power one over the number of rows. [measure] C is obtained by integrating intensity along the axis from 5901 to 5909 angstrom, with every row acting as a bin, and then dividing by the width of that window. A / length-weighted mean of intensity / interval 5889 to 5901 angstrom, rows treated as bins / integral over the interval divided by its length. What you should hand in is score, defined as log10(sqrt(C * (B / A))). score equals 0.822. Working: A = 31.4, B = 37.2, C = 37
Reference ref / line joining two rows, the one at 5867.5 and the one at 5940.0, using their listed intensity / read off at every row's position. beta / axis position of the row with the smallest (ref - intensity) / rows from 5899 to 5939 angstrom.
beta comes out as 5937.5 angstrom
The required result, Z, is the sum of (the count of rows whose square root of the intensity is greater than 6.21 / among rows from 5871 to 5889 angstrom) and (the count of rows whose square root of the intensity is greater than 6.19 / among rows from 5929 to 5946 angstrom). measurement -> 8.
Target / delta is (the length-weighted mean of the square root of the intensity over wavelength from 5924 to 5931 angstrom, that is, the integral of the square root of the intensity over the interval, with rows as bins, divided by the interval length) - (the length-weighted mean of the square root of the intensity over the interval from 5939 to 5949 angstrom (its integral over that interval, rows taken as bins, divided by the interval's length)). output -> 0.00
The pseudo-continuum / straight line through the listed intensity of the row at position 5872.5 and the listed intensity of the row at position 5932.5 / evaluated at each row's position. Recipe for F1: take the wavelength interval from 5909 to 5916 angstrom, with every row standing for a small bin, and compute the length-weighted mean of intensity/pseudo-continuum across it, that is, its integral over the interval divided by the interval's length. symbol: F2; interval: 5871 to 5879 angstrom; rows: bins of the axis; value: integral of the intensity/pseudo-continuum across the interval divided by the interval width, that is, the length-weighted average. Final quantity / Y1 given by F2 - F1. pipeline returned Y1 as 0.03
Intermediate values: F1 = 0.99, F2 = 1.02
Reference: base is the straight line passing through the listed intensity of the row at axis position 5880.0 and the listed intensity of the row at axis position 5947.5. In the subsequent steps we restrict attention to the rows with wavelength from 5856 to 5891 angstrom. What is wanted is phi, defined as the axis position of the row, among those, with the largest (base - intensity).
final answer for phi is 5890.0 angstrom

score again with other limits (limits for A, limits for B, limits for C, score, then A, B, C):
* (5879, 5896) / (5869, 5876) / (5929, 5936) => 0.834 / 32.7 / 38.6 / 39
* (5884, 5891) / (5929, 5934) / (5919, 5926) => 0.824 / 32.5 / 39.4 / 37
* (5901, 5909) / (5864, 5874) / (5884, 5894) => 0.754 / 37.3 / 38.3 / 31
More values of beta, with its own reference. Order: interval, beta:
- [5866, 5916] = 5910.0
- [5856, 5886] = 5870.0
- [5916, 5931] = 5930.0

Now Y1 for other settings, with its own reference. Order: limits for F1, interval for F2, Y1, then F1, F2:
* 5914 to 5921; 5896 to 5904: -0.03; 0.94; 0.91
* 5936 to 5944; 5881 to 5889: -0.12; 1.01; 0.89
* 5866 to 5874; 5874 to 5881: -0.01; 1.04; 1.02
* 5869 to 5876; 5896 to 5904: -0.12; 1.03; 0.91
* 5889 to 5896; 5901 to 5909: 0.18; 0.80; 0.98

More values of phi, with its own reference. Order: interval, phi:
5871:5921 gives 5892.5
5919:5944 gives 5920.0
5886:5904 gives 5892.5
